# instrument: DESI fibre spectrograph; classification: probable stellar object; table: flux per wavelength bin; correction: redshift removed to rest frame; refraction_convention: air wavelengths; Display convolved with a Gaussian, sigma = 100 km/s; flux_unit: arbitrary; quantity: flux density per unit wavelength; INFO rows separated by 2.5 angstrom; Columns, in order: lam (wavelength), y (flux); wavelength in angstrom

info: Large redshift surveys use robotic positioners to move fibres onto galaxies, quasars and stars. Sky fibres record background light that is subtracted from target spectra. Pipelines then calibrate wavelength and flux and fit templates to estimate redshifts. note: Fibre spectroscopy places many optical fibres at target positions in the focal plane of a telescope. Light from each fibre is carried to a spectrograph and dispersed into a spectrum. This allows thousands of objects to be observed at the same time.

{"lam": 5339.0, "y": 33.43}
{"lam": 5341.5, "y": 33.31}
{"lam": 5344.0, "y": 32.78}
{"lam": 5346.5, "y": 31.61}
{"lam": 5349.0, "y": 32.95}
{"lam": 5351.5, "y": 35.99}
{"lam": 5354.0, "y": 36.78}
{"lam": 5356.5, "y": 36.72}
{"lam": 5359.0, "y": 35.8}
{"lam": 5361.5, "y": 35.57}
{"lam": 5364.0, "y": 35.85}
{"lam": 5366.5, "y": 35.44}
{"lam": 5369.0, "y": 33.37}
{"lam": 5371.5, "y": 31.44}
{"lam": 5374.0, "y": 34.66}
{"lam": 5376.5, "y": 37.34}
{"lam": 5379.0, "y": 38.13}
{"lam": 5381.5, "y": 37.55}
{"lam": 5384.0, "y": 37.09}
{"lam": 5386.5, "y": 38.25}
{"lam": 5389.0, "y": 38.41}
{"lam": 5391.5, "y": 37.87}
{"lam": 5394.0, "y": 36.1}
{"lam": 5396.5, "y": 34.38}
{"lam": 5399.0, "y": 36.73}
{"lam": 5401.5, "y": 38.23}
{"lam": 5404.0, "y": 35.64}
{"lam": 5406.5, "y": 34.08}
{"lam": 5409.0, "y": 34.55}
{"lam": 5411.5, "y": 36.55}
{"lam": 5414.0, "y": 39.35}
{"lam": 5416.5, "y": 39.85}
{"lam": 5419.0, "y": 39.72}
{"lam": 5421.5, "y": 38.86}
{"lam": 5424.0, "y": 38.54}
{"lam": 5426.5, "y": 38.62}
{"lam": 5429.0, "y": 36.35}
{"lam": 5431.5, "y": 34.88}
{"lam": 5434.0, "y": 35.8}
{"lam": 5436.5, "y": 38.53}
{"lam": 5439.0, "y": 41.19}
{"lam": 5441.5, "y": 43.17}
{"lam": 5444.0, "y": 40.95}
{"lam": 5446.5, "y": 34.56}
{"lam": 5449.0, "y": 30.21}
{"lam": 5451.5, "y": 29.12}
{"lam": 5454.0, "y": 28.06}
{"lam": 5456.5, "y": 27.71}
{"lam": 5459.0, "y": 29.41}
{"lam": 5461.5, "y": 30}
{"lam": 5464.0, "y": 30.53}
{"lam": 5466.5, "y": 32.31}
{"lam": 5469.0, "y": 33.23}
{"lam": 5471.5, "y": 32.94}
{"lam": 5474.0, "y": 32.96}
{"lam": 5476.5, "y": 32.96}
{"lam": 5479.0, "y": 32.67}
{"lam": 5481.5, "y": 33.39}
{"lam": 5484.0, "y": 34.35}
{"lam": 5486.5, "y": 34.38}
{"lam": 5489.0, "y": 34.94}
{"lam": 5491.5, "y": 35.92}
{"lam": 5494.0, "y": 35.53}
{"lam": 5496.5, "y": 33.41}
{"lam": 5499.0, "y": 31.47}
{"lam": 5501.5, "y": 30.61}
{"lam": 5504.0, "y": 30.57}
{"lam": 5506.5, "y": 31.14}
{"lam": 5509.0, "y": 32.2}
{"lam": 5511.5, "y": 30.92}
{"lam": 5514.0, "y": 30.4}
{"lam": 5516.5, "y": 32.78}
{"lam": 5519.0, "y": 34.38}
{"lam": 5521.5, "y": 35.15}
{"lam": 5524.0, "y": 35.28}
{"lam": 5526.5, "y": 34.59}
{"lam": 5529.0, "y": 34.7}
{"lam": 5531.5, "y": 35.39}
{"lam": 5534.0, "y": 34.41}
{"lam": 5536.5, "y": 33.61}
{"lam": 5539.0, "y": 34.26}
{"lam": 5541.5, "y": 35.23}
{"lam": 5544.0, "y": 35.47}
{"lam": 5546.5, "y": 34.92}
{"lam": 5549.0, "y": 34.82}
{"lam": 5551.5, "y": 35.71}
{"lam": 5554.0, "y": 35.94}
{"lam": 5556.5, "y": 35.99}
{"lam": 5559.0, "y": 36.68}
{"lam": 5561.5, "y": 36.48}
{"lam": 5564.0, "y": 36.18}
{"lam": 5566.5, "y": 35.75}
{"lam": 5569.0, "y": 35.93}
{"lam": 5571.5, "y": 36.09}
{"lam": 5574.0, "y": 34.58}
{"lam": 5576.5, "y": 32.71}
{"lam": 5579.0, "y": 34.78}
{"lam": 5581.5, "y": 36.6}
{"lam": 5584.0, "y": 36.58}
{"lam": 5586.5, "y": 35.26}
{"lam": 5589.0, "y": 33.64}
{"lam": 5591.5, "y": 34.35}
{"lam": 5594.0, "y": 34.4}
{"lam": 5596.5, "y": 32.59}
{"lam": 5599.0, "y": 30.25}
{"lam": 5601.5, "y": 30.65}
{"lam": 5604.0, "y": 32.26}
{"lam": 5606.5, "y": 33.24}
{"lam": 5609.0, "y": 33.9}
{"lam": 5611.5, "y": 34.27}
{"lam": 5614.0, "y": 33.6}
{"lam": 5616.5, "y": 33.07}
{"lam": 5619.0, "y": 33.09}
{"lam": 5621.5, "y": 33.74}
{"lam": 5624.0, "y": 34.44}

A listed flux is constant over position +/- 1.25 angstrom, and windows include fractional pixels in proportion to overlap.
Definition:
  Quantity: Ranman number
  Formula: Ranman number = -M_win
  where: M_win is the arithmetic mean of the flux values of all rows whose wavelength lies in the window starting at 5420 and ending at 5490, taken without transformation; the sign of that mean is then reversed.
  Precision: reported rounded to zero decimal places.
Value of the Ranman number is -34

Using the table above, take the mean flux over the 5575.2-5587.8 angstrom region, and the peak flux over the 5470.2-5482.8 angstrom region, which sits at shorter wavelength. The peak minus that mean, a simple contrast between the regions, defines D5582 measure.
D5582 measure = -1.8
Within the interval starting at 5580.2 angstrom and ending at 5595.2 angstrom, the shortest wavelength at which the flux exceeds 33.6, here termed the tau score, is 5581.5 angstrom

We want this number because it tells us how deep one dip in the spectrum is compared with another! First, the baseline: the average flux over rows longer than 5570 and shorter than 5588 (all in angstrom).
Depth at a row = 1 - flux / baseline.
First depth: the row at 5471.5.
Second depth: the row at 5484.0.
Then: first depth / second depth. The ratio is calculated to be 2.6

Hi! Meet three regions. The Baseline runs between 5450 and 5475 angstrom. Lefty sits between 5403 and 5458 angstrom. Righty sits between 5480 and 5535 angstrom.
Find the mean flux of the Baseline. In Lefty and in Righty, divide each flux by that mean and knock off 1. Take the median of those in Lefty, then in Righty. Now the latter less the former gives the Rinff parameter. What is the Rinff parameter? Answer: -0.068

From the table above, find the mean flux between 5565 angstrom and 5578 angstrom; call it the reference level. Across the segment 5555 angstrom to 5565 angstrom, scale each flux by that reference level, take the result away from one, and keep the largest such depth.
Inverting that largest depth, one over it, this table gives -36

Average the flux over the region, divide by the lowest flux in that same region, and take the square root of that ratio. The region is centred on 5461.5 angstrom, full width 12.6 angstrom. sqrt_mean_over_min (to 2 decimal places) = 1.04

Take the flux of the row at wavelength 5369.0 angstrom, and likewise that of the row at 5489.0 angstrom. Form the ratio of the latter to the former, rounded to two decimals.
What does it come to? 1.05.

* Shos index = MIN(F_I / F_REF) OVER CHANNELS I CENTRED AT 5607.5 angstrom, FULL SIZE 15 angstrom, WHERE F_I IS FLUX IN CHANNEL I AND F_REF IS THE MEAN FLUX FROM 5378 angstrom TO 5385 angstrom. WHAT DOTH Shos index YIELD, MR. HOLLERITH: 0.815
